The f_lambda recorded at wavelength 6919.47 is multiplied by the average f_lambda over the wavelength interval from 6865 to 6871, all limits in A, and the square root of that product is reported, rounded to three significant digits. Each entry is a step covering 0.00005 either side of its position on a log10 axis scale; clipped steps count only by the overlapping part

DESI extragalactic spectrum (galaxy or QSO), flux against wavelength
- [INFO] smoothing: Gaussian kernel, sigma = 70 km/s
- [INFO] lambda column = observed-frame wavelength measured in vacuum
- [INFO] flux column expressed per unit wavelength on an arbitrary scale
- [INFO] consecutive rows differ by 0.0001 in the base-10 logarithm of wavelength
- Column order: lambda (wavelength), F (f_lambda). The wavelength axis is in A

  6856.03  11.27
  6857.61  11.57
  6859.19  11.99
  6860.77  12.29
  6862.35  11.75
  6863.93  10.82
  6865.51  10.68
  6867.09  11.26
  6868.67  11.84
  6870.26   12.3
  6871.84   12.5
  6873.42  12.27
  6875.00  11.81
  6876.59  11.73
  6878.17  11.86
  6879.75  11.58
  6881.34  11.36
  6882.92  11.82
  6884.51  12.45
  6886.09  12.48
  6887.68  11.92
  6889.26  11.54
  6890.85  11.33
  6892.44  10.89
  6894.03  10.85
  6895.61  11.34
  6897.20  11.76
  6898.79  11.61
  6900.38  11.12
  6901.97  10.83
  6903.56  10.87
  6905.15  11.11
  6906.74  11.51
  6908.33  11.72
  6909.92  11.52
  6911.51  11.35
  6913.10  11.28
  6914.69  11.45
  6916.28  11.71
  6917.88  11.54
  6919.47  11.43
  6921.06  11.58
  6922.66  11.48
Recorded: 11.5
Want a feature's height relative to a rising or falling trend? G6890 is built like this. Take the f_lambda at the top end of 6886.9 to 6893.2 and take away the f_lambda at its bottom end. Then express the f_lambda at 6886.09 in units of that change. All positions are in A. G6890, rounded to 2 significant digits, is -12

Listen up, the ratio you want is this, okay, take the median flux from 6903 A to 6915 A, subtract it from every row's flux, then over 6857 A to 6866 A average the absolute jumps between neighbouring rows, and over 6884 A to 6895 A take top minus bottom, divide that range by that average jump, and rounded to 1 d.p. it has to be 3.5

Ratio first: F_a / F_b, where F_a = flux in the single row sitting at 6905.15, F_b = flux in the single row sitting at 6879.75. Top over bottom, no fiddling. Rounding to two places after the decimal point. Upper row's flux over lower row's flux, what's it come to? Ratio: 0.96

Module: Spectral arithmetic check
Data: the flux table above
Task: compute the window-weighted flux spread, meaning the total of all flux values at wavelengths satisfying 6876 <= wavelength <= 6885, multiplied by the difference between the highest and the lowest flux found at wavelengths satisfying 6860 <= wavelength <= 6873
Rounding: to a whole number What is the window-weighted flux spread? 129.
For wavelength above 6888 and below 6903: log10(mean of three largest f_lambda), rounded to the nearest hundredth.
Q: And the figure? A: 1.07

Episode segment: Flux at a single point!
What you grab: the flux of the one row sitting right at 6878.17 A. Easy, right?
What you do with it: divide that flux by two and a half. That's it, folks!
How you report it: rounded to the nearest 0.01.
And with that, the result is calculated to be 4.74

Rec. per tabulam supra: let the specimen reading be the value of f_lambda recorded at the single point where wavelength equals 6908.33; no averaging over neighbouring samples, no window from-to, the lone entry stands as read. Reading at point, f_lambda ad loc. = 11.72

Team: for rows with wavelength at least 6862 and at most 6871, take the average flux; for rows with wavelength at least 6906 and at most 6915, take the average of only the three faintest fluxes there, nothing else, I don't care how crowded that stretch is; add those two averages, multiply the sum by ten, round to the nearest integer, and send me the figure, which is 228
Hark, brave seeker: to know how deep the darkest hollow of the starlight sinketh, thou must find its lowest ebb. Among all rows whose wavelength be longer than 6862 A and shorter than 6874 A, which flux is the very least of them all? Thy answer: 10.68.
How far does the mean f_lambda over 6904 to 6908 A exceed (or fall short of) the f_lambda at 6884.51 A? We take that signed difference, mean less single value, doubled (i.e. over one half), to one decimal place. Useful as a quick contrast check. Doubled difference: -2.3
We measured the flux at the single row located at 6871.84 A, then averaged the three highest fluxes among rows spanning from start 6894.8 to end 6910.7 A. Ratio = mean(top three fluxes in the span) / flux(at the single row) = 0.94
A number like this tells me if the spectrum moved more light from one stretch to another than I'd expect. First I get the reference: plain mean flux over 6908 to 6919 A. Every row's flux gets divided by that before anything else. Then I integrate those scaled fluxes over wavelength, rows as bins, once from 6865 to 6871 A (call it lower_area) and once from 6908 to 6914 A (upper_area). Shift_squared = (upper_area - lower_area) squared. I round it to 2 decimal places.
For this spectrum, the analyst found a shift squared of 0.00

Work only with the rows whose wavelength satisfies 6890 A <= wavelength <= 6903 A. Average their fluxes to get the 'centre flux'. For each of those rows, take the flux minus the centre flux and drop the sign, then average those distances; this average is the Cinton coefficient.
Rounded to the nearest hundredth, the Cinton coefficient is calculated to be 0.29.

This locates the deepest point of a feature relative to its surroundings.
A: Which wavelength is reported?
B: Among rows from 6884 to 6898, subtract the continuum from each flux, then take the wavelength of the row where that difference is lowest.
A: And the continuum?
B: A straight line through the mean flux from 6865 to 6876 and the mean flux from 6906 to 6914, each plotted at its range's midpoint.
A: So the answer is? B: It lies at 6894.03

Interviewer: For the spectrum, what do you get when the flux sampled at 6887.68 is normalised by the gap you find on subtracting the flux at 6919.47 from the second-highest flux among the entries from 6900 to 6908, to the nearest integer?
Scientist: -38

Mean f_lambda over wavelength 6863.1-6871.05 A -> 11.4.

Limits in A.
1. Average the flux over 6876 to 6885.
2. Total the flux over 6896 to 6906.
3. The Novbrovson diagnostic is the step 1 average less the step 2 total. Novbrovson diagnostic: -55.5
